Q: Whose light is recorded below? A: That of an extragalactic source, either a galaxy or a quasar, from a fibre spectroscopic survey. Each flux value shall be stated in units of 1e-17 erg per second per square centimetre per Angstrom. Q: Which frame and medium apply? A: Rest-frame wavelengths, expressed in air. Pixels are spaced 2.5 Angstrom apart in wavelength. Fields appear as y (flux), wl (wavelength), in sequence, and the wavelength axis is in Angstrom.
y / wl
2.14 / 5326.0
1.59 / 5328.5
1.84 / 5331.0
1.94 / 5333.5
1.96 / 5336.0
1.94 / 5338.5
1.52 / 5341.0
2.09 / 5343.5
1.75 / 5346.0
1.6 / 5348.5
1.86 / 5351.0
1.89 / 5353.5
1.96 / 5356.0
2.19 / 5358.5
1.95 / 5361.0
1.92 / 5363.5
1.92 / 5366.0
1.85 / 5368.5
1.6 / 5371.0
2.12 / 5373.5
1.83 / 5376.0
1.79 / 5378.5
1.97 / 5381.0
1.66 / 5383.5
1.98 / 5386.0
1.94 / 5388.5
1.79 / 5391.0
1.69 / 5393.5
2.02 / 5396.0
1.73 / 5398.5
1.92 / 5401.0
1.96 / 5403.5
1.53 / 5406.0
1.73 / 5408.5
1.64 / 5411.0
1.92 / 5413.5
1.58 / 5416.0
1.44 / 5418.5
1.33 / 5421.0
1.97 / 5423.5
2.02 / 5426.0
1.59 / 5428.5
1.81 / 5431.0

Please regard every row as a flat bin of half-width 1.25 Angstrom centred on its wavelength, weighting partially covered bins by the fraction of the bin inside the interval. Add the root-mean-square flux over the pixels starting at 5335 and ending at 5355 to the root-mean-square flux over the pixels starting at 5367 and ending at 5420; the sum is 3.64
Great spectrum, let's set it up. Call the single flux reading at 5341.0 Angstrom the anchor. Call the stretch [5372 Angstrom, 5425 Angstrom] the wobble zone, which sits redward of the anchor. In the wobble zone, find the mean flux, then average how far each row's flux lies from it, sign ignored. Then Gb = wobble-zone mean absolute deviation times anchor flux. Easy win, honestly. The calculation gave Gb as 0.255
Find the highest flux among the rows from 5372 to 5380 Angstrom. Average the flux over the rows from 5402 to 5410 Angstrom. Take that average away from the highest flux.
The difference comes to 0.38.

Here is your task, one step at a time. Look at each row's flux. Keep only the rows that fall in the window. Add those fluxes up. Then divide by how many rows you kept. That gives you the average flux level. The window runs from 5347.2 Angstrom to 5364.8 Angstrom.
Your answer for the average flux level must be 1.91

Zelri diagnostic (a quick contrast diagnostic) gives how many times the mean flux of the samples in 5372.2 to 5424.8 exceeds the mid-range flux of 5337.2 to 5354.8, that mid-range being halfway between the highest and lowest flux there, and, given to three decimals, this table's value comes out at 0.990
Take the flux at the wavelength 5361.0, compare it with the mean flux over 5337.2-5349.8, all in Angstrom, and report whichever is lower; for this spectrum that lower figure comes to 1.78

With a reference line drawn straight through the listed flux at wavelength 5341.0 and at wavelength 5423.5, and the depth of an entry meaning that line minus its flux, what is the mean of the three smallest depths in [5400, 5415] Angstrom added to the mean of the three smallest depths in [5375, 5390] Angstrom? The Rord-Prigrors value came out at -0.26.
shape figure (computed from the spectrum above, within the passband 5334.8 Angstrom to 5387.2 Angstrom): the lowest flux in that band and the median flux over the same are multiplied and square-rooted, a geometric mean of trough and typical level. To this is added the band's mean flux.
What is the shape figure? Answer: 3.58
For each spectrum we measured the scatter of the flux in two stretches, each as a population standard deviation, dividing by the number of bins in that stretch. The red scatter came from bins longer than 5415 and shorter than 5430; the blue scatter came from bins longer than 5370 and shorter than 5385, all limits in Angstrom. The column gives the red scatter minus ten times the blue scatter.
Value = -1.51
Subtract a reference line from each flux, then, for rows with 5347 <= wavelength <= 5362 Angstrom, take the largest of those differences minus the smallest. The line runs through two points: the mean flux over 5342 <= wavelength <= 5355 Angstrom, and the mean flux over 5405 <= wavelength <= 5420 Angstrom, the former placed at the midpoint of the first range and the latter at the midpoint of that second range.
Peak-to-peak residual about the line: 0.62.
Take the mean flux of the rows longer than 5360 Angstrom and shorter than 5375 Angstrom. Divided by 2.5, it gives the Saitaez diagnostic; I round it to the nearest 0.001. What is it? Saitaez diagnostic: 0.757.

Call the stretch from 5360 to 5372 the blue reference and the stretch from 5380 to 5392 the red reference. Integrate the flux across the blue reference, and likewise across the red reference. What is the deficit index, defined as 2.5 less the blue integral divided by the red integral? 1.51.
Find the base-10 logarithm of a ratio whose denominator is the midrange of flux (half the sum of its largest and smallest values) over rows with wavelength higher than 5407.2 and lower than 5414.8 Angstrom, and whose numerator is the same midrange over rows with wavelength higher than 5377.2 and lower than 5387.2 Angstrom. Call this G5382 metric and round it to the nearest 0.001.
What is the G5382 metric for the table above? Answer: 0.010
